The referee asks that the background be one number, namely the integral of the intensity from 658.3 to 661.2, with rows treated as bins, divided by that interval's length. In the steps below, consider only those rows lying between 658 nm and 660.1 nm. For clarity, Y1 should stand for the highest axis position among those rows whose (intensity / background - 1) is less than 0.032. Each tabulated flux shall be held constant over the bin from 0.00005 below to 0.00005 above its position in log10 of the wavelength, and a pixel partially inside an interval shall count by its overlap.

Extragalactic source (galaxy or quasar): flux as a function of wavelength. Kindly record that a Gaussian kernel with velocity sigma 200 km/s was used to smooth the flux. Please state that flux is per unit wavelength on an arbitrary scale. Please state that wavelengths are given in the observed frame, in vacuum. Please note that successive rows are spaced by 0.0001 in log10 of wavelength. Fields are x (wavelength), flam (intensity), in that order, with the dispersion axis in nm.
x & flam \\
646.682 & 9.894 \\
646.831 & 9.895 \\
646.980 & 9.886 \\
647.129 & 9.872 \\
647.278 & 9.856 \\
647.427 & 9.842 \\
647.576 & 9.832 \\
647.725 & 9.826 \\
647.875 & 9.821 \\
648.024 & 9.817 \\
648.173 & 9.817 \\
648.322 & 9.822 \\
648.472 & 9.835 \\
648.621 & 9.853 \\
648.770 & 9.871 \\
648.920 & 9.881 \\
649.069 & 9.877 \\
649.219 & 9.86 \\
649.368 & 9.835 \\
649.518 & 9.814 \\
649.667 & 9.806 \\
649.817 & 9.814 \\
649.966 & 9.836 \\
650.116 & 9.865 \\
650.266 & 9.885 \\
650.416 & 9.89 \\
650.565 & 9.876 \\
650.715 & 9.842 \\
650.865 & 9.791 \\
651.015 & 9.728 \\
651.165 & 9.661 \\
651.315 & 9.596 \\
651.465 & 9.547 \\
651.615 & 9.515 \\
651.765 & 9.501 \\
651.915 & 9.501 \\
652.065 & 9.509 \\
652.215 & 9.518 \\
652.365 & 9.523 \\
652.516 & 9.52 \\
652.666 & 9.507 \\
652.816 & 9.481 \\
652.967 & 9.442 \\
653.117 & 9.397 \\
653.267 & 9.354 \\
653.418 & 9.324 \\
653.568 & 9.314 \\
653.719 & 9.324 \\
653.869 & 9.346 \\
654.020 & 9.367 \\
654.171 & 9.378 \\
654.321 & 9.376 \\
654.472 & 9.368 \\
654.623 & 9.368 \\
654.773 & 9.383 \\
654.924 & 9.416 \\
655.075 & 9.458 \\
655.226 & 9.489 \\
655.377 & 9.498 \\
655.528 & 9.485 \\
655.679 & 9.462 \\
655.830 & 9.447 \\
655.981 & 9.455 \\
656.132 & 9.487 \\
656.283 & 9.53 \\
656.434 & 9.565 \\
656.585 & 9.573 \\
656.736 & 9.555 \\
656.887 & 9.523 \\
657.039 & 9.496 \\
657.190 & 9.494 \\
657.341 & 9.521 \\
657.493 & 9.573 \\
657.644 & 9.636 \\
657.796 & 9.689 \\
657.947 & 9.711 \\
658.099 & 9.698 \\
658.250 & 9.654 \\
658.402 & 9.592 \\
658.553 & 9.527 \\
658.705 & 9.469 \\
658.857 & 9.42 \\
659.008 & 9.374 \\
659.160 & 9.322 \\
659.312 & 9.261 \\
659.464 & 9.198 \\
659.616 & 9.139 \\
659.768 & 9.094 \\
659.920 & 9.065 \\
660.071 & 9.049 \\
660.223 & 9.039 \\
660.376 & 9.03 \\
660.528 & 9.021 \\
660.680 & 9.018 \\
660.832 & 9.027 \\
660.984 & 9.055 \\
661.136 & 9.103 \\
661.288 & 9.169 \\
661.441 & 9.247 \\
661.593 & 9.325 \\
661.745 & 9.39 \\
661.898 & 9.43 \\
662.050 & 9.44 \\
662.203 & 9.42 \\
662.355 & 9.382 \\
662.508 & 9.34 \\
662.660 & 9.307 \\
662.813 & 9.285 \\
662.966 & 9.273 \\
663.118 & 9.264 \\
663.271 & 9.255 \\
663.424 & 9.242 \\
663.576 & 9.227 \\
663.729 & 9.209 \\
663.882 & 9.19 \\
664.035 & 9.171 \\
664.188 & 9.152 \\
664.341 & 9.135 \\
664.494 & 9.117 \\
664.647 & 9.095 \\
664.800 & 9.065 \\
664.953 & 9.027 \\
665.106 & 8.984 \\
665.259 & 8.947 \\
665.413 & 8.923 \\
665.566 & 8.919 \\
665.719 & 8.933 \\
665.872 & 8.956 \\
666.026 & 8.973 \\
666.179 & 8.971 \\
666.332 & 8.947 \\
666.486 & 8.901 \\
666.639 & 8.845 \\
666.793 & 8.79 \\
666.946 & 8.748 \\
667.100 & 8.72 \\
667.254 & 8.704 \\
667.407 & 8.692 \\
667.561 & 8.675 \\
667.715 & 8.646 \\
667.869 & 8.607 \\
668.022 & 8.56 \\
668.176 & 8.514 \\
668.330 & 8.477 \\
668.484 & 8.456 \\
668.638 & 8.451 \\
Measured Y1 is 660.071 nm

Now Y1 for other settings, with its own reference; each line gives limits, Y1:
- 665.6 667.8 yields 667.715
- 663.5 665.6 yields 665.566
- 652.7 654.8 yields 654.773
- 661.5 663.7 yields 663.576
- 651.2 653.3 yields 653.267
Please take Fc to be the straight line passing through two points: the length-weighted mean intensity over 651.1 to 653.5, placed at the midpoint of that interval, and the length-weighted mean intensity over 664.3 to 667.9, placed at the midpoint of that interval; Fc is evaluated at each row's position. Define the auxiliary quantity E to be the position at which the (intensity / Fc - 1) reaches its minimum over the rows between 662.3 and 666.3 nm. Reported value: 665.413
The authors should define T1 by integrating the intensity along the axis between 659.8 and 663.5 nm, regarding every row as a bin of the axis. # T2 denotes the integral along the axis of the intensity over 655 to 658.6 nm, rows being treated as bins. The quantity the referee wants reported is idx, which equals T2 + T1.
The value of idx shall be 68.5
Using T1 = 34.1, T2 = 34.4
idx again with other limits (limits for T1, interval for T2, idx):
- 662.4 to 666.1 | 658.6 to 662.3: 67.9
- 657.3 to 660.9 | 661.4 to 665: 66.9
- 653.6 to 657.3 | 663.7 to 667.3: 67.3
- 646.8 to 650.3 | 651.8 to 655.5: 69.3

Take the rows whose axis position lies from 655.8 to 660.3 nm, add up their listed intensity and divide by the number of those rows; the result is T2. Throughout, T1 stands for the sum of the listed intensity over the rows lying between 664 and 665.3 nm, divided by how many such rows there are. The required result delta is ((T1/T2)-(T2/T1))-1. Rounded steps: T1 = 9.08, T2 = 9.44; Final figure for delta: -1.08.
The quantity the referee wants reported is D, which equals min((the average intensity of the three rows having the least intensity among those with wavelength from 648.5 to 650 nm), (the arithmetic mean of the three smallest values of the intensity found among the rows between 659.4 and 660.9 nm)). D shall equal 9.02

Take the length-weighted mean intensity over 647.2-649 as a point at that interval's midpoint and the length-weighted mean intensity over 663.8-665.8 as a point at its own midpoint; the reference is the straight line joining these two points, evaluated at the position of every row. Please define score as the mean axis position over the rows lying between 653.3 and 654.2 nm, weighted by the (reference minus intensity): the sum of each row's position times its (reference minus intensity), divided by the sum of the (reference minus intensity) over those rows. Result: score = 653.76 nm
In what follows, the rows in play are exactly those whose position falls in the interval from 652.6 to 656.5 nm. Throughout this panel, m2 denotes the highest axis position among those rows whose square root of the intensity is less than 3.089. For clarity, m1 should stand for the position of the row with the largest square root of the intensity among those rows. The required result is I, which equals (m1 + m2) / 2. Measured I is 656.36 nm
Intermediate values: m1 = 656.434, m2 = 656.283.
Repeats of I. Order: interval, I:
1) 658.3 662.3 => 660.30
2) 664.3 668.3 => 666.26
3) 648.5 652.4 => 651.39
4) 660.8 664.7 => 663.35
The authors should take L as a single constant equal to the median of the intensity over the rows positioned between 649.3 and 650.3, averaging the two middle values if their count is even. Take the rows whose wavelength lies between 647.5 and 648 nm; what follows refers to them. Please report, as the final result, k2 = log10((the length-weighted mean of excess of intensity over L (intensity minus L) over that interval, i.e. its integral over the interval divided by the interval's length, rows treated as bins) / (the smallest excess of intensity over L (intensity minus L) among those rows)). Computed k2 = -0.166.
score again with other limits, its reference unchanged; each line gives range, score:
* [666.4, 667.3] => 666.96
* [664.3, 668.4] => 667.45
